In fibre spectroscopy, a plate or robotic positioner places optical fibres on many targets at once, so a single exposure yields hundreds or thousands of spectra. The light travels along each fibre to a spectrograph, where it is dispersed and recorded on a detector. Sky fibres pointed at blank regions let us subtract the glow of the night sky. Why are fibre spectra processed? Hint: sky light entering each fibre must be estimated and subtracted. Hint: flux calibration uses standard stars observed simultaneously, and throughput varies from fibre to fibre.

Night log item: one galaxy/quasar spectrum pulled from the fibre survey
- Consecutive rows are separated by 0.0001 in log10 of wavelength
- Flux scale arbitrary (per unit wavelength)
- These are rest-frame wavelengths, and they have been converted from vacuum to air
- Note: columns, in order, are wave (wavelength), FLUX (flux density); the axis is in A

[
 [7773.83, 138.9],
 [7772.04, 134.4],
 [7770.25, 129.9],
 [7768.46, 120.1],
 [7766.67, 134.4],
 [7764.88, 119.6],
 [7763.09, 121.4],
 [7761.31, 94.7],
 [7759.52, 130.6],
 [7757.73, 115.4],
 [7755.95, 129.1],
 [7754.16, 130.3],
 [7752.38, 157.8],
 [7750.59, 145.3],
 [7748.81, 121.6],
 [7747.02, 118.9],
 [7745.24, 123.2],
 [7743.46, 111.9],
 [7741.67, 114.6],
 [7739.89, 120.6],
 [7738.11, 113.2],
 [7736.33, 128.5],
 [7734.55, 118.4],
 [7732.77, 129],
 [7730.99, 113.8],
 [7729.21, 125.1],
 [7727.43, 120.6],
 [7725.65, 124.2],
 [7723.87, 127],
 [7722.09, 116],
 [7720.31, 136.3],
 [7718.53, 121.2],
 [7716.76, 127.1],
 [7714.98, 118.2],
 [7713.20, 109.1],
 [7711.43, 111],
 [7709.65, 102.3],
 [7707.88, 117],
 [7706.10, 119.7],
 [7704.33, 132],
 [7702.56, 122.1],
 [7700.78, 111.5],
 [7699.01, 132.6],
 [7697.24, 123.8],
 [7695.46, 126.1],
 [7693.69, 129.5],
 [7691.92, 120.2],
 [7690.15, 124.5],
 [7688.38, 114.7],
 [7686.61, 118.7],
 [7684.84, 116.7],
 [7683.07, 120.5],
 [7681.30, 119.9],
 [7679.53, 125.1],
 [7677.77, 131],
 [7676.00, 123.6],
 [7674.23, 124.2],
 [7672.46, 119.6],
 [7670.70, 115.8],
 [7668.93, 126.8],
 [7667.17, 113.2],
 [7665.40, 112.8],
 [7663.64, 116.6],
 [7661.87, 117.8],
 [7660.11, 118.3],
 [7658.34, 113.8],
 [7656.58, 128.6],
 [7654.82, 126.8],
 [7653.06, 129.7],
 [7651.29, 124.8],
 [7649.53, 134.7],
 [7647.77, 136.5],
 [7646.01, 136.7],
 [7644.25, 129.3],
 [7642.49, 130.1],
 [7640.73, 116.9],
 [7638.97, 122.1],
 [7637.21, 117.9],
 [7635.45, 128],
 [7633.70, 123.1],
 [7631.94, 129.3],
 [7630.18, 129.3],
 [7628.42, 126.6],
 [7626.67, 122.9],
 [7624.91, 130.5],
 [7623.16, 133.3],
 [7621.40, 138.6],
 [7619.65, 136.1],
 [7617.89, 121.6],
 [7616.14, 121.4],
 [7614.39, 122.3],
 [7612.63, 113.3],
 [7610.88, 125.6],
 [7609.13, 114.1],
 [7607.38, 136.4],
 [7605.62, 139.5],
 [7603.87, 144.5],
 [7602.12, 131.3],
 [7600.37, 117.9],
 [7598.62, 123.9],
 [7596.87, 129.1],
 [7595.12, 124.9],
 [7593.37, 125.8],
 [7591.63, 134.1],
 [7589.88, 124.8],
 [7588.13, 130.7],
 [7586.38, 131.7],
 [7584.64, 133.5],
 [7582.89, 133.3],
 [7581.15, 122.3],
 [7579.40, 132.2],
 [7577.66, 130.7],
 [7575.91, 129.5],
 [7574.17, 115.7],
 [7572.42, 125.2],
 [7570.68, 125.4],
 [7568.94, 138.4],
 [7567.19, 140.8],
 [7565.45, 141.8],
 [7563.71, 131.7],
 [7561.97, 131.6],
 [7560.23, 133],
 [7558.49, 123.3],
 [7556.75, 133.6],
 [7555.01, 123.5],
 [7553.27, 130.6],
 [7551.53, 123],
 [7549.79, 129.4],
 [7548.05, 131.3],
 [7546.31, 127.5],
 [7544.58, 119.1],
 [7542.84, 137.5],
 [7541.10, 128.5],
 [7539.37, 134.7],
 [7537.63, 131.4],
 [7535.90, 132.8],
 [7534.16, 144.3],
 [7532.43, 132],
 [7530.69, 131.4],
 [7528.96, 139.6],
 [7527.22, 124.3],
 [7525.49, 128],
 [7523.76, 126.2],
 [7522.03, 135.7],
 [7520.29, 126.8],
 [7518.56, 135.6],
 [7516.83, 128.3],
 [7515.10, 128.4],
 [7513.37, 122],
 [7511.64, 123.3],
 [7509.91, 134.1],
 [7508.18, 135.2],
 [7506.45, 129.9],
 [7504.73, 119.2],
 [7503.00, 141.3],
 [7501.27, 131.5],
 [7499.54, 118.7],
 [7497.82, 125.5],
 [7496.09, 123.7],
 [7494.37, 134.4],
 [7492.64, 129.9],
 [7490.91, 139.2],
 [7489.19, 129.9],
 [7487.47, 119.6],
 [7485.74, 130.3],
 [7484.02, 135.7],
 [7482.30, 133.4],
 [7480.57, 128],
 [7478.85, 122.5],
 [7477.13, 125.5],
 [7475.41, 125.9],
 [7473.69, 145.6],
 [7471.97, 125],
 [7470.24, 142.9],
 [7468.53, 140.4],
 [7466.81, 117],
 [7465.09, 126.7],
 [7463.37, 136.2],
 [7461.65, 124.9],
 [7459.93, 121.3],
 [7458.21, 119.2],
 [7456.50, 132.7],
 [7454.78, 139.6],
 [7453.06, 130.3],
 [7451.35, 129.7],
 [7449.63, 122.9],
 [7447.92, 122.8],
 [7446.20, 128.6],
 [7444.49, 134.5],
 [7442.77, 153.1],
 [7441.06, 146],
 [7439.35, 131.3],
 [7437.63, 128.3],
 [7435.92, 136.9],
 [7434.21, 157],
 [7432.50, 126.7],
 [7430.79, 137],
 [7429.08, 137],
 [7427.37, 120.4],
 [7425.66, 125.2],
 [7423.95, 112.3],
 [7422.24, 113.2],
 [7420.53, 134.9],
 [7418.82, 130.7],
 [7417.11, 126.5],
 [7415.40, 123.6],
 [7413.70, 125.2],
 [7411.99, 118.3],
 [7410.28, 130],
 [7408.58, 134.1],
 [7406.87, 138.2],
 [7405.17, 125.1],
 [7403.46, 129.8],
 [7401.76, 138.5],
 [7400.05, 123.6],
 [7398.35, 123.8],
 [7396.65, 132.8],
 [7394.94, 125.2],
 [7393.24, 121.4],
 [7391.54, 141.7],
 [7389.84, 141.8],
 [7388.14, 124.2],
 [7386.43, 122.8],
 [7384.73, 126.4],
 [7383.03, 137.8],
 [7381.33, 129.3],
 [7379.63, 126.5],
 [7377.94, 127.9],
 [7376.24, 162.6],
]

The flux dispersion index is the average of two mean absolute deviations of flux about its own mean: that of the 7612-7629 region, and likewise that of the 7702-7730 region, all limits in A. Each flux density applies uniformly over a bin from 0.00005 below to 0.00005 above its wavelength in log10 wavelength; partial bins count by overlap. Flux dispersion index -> 6.35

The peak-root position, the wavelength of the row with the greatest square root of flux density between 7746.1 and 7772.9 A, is 7752.38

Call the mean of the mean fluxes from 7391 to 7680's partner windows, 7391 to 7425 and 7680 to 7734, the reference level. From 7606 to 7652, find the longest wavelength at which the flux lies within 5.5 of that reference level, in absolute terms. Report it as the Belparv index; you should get 7651.29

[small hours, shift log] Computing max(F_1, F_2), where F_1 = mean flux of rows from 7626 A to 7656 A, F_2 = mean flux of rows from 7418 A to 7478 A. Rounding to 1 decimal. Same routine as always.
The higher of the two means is 130.9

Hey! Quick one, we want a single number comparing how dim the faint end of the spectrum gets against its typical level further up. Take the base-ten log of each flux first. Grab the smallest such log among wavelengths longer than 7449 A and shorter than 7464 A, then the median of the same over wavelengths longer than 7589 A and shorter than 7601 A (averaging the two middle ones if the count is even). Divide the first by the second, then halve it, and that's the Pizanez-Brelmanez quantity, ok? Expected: 0.495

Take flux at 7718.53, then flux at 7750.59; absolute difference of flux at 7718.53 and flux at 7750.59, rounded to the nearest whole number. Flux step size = 24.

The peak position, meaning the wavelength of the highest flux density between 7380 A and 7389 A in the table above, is 7383.03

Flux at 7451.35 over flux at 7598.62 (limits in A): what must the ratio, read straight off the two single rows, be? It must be 1.05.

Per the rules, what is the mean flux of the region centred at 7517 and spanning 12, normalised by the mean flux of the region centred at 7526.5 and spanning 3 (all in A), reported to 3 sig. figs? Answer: 1.02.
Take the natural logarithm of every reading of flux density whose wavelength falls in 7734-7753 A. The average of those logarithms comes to 4.82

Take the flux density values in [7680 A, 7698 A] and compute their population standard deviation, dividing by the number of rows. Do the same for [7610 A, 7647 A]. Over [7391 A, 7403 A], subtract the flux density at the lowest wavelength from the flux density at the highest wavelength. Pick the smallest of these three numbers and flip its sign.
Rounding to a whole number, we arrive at 3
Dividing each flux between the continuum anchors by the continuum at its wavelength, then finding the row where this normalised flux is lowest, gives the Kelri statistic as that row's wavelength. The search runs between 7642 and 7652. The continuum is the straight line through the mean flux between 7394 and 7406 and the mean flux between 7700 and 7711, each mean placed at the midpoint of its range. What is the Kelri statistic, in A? 7651.29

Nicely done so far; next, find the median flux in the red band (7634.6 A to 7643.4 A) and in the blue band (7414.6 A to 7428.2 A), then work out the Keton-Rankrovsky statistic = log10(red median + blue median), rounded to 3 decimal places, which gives 2.392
